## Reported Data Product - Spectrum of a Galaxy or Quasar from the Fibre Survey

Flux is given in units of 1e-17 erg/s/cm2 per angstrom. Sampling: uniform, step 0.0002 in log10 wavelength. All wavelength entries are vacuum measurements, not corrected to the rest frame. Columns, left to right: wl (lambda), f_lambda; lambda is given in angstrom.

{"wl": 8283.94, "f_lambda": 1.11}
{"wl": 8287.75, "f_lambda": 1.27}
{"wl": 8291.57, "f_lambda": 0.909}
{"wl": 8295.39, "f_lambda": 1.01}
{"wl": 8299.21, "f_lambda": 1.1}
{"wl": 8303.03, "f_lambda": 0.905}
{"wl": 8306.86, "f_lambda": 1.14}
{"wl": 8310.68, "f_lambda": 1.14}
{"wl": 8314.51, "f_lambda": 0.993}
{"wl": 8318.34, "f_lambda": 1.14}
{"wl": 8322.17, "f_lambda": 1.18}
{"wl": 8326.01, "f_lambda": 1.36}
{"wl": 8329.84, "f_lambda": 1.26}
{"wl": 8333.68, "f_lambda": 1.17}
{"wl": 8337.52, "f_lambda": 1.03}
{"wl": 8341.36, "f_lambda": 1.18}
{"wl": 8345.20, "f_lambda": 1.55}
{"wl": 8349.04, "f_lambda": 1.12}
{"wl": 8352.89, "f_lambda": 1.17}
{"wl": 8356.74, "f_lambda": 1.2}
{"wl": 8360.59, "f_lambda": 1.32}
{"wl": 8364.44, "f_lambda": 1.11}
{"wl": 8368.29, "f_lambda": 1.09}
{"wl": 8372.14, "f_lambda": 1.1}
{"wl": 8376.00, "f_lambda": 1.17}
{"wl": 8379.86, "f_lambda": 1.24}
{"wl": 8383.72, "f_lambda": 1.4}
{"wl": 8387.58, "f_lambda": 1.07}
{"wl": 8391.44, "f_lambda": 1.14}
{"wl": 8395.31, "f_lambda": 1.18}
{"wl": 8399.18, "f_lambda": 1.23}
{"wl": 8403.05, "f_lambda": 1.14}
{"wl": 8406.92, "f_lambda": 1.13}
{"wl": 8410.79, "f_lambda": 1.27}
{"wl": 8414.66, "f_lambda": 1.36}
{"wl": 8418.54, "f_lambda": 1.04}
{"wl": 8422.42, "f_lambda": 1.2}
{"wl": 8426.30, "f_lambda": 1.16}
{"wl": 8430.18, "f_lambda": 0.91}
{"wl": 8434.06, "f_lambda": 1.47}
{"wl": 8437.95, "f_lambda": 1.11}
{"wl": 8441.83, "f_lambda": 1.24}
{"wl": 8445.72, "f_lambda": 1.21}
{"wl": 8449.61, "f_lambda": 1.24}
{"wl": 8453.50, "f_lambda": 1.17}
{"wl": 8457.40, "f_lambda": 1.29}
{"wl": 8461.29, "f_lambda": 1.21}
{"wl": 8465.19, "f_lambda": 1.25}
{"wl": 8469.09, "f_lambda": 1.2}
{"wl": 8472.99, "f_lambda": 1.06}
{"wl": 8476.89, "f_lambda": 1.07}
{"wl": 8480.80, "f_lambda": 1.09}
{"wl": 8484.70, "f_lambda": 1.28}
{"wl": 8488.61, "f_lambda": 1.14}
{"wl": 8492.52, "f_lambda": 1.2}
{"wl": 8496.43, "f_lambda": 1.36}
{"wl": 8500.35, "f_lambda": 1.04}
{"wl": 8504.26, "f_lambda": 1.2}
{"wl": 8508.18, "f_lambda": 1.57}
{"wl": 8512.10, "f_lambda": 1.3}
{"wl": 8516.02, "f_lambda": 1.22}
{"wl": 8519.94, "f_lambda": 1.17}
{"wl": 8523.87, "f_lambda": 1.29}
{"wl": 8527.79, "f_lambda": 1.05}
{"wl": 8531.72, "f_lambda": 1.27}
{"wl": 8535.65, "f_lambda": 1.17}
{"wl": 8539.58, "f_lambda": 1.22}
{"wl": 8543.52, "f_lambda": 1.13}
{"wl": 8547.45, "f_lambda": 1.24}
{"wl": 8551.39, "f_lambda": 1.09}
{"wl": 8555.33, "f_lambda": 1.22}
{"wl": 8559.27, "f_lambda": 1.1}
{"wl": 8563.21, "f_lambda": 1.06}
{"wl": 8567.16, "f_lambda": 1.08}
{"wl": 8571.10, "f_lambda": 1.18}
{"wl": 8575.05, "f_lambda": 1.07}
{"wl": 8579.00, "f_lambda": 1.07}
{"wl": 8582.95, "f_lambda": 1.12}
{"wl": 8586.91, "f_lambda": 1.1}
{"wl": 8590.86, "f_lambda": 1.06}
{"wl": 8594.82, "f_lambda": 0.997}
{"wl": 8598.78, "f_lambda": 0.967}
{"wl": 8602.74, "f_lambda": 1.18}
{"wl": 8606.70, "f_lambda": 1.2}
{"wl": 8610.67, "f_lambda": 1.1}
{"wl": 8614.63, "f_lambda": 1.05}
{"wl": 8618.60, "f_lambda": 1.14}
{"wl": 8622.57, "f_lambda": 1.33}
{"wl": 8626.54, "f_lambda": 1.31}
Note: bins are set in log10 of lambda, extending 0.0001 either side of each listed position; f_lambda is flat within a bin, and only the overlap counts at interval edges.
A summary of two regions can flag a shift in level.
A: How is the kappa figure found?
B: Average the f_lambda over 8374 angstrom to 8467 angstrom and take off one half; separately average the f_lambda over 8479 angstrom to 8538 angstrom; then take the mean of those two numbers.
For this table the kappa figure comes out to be 0.96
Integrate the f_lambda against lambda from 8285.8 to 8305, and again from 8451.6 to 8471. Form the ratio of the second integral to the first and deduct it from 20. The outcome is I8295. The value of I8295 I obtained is 18.8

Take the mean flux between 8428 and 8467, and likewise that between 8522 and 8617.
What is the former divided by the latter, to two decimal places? 1.07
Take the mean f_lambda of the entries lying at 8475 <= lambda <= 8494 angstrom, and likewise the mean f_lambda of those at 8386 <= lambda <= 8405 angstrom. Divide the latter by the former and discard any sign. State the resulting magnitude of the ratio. 1.00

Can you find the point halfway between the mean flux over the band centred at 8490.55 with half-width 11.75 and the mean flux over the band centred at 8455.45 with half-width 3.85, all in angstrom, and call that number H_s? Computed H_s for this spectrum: 1.21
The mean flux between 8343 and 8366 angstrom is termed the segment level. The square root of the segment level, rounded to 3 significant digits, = 1.12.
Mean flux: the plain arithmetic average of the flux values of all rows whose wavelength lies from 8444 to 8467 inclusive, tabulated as 1.228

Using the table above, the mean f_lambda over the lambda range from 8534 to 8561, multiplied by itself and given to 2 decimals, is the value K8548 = 1.36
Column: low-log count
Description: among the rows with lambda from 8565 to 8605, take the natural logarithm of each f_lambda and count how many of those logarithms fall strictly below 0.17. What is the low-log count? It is 10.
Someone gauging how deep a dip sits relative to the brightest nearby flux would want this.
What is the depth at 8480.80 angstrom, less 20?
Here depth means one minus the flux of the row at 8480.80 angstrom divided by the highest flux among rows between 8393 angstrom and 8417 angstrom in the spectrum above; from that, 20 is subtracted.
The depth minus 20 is -19.80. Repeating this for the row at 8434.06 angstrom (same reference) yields -20.08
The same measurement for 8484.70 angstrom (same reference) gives -19.94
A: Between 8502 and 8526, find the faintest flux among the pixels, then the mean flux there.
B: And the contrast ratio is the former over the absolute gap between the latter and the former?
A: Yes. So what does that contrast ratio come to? 10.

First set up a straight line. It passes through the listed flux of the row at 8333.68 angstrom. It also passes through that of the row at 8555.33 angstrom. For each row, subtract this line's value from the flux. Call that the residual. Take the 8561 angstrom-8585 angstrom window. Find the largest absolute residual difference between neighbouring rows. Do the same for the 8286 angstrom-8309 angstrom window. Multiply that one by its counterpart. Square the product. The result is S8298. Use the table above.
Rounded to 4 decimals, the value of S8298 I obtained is 0.0016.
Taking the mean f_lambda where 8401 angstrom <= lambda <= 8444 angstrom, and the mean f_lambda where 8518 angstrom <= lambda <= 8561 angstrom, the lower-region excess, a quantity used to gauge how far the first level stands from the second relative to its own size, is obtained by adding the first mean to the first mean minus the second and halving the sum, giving 0.596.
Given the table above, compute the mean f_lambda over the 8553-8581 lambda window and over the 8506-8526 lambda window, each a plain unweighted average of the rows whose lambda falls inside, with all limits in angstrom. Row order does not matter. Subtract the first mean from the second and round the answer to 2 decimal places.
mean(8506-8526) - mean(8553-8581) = 0.20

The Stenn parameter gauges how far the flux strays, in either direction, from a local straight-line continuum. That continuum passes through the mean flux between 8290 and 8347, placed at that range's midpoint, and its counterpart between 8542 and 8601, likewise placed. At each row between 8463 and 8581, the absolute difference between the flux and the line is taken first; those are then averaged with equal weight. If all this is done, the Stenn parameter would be 0.098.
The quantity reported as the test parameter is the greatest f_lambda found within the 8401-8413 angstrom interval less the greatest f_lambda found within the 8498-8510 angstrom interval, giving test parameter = -0.3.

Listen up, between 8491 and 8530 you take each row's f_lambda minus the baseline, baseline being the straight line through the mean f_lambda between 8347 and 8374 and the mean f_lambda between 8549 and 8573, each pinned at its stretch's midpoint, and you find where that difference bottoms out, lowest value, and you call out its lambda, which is 8500.35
